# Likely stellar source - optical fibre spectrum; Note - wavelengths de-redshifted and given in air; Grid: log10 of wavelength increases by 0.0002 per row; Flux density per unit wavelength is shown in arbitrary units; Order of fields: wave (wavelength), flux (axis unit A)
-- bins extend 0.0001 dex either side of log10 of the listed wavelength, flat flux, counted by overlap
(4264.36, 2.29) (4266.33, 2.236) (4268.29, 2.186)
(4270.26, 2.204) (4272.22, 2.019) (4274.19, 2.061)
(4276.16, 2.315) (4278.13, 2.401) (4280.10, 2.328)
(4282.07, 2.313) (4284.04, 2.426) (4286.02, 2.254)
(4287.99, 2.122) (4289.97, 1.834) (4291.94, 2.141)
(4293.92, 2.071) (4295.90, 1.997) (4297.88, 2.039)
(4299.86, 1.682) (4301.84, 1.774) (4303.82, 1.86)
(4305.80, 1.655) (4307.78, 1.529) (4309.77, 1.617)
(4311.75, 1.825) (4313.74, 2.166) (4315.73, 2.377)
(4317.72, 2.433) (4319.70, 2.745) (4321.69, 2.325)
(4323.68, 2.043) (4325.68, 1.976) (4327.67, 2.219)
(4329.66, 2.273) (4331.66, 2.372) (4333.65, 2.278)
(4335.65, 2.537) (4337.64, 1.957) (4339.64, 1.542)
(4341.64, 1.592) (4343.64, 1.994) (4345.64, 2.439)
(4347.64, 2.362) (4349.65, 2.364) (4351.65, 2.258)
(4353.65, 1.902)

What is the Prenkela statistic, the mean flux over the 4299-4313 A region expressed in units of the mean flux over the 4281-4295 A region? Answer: 0.79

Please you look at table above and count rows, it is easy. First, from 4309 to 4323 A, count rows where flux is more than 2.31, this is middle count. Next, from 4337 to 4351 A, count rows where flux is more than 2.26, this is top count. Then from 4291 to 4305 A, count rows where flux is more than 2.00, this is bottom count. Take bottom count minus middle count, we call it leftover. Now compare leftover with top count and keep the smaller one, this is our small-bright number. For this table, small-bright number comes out -1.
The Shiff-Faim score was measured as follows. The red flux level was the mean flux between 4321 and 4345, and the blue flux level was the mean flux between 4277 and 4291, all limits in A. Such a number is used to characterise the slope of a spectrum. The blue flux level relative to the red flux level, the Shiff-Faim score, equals 1.07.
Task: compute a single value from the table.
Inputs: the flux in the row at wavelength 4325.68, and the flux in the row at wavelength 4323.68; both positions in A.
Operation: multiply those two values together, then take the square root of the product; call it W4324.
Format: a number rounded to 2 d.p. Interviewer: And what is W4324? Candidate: 2.01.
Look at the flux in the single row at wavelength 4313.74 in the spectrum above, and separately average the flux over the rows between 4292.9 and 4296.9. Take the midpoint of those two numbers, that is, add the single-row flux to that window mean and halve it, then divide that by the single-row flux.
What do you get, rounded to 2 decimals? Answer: 0.97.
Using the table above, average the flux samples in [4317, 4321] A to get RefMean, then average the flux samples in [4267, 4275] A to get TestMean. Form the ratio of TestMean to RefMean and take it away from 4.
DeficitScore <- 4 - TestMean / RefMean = 3.18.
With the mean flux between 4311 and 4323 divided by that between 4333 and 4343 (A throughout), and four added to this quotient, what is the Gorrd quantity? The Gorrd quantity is 5.17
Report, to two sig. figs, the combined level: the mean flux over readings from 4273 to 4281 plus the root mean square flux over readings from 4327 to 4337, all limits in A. 4.6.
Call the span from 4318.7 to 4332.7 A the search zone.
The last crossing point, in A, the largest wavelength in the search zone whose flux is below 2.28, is 4329.66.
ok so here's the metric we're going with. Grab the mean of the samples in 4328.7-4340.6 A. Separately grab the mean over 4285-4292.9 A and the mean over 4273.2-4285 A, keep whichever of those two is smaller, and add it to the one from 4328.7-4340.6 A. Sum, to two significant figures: 4.2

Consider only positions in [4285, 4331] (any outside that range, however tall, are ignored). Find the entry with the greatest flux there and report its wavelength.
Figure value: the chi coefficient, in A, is 4319.70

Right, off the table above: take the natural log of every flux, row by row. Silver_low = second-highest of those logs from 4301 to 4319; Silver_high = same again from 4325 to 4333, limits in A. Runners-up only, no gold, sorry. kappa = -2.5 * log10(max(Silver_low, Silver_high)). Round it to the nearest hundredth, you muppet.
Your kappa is 0.16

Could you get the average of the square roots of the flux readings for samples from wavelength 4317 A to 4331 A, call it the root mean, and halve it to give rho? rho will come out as 0.76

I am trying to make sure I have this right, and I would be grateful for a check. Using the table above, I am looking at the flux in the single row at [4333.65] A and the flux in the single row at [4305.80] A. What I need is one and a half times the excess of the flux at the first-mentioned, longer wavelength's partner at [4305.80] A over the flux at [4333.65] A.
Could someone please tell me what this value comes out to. -0.93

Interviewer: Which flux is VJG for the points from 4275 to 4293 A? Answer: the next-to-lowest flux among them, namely 2.122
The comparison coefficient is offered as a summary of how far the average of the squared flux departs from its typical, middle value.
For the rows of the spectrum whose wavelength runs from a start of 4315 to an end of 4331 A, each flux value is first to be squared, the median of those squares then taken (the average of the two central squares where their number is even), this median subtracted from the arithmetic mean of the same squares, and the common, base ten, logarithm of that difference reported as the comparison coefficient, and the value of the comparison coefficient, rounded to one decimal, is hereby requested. -1.3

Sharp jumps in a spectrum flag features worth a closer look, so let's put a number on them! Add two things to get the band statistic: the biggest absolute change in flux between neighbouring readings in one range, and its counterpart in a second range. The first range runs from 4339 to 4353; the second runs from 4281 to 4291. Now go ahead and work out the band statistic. 0.73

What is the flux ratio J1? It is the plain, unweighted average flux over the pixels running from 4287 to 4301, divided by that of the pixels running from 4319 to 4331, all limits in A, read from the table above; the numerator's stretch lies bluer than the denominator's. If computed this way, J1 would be 0.88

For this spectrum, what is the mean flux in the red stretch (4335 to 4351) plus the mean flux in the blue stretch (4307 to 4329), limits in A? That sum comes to 4.21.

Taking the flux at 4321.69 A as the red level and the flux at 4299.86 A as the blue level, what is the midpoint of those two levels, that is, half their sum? 2.0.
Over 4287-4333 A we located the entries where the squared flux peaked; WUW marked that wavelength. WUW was 4319.70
